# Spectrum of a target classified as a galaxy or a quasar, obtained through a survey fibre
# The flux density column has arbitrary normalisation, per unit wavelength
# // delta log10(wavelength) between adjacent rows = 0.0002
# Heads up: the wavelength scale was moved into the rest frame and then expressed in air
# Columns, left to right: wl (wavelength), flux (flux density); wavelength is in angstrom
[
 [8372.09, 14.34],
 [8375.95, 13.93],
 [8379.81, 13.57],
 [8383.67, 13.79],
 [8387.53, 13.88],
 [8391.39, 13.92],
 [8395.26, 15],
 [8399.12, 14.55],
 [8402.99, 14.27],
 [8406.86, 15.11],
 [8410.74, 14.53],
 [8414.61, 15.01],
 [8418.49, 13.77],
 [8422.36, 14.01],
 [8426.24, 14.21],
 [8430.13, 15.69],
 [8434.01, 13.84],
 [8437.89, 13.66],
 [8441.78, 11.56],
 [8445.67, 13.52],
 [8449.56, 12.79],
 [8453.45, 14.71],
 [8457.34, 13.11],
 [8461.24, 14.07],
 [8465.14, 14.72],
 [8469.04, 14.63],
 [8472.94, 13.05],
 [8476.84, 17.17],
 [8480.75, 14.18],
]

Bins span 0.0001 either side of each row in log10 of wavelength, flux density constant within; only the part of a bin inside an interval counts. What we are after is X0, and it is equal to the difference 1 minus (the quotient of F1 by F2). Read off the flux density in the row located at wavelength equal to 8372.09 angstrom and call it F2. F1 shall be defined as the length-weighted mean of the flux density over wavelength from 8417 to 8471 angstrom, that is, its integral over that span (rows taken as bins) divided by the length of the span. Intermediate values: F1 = 13.9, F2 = 14.34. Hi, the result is 0.03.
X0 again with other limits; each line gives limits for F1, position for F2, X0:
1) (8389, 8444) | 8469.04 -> 0.03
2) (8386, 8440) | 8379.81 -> -0.06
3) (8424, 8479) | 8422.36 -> 0.00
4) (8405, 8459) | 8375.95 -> 0.00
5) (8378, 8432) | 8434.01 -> -0.04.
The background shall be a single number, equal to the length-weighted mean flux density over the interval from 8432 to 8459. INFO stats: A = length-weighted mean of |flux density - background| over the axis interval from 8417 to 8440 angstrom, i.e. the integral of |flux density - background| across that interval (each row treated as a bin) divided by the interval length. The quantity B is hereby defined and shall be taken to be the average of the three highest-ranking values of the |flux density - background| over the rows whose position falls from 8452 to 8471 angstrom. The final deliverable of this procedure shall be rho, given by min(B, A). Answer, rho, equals 0.89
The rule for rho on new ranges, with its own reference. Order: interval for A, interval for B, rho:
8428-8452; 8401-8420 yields 0.96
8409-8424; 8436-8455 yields 1.01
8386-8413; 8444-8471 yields 1.16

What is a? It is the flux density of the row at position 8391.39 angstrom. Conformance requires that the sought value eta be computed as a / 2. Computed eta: 7.0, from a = 13.92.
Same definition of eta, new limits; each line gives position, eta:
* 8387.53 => 6.9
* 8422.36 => 7.0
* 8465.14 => 7.4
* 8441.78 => 5.8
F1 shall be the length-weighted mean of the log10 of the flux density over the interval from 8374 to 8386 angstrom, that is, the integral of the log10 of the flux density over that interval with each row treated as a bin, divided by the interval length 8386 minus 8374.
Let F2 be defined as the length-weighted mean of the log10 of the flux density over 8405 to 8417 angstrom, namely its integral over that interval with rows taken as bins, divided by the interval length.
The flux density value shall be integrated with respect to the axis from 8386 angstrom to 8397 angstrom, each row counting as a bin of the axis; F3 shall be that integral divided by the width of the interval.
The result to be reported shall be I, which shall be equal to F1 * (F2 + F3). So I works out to 17.6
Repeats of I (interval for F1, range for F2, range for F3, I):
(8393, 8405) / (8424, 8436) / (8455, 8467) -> 17.6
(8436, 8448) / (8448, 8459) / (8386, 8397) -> 17.1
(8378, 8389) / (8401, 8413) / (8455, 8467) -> 17.2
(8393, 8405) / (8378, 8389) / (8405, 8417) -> 18.6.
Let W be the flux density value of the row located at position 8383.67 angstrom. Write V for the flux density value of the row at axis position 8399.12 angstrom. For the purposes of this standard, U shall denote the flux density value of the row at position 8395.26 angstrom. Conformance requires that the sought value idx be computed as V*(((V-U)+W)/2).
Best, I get 97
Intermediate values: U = 15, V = 14.55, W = 13.79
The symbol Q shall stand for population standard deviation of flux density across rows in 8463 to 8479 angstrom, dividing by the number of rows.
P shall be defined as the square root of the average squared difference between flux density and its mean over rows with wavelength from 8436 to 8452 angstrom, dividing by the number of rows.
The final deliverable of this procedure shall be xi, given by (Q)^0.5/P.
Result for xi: 1.5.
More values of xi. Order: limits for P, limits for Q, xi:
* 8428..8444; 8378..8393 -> 0.3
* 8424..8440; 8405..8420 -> 0.9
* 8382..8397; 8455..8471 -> 1.6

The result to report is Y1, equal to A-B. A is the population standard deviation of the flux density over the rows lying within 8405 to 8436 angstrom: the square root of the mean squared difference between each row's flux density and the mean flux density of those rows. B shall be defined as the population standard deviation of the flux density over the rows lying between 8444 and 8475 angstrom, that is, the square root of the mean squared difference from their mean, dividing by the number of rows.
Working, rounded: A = 0.65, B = 0.76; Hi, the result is -0.1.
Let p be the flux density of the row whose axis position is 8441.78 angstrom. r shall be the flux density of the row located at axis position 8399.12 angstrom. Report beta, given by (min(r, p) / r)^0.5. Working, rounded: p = 11.56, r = 14.55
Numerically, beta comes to 0.89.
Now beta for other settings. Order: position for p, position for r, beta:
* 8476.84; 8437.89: 1.00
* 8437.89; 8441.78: 1.00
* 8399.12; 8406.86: 0.98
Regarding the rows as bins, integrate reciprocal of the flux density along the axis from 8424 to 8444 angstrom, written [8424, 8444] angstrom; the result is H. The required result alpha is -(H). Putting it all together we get -1.46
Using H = 1.46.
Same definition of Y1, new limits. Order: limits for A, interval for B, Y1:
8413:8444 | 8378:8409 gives 0.6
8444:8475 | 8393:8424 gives 0.3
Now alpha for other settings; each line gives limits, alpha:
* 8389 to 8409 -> -1.38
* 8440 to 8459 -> -1.45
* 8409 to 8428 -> -1.33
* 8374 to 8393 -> -1.38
